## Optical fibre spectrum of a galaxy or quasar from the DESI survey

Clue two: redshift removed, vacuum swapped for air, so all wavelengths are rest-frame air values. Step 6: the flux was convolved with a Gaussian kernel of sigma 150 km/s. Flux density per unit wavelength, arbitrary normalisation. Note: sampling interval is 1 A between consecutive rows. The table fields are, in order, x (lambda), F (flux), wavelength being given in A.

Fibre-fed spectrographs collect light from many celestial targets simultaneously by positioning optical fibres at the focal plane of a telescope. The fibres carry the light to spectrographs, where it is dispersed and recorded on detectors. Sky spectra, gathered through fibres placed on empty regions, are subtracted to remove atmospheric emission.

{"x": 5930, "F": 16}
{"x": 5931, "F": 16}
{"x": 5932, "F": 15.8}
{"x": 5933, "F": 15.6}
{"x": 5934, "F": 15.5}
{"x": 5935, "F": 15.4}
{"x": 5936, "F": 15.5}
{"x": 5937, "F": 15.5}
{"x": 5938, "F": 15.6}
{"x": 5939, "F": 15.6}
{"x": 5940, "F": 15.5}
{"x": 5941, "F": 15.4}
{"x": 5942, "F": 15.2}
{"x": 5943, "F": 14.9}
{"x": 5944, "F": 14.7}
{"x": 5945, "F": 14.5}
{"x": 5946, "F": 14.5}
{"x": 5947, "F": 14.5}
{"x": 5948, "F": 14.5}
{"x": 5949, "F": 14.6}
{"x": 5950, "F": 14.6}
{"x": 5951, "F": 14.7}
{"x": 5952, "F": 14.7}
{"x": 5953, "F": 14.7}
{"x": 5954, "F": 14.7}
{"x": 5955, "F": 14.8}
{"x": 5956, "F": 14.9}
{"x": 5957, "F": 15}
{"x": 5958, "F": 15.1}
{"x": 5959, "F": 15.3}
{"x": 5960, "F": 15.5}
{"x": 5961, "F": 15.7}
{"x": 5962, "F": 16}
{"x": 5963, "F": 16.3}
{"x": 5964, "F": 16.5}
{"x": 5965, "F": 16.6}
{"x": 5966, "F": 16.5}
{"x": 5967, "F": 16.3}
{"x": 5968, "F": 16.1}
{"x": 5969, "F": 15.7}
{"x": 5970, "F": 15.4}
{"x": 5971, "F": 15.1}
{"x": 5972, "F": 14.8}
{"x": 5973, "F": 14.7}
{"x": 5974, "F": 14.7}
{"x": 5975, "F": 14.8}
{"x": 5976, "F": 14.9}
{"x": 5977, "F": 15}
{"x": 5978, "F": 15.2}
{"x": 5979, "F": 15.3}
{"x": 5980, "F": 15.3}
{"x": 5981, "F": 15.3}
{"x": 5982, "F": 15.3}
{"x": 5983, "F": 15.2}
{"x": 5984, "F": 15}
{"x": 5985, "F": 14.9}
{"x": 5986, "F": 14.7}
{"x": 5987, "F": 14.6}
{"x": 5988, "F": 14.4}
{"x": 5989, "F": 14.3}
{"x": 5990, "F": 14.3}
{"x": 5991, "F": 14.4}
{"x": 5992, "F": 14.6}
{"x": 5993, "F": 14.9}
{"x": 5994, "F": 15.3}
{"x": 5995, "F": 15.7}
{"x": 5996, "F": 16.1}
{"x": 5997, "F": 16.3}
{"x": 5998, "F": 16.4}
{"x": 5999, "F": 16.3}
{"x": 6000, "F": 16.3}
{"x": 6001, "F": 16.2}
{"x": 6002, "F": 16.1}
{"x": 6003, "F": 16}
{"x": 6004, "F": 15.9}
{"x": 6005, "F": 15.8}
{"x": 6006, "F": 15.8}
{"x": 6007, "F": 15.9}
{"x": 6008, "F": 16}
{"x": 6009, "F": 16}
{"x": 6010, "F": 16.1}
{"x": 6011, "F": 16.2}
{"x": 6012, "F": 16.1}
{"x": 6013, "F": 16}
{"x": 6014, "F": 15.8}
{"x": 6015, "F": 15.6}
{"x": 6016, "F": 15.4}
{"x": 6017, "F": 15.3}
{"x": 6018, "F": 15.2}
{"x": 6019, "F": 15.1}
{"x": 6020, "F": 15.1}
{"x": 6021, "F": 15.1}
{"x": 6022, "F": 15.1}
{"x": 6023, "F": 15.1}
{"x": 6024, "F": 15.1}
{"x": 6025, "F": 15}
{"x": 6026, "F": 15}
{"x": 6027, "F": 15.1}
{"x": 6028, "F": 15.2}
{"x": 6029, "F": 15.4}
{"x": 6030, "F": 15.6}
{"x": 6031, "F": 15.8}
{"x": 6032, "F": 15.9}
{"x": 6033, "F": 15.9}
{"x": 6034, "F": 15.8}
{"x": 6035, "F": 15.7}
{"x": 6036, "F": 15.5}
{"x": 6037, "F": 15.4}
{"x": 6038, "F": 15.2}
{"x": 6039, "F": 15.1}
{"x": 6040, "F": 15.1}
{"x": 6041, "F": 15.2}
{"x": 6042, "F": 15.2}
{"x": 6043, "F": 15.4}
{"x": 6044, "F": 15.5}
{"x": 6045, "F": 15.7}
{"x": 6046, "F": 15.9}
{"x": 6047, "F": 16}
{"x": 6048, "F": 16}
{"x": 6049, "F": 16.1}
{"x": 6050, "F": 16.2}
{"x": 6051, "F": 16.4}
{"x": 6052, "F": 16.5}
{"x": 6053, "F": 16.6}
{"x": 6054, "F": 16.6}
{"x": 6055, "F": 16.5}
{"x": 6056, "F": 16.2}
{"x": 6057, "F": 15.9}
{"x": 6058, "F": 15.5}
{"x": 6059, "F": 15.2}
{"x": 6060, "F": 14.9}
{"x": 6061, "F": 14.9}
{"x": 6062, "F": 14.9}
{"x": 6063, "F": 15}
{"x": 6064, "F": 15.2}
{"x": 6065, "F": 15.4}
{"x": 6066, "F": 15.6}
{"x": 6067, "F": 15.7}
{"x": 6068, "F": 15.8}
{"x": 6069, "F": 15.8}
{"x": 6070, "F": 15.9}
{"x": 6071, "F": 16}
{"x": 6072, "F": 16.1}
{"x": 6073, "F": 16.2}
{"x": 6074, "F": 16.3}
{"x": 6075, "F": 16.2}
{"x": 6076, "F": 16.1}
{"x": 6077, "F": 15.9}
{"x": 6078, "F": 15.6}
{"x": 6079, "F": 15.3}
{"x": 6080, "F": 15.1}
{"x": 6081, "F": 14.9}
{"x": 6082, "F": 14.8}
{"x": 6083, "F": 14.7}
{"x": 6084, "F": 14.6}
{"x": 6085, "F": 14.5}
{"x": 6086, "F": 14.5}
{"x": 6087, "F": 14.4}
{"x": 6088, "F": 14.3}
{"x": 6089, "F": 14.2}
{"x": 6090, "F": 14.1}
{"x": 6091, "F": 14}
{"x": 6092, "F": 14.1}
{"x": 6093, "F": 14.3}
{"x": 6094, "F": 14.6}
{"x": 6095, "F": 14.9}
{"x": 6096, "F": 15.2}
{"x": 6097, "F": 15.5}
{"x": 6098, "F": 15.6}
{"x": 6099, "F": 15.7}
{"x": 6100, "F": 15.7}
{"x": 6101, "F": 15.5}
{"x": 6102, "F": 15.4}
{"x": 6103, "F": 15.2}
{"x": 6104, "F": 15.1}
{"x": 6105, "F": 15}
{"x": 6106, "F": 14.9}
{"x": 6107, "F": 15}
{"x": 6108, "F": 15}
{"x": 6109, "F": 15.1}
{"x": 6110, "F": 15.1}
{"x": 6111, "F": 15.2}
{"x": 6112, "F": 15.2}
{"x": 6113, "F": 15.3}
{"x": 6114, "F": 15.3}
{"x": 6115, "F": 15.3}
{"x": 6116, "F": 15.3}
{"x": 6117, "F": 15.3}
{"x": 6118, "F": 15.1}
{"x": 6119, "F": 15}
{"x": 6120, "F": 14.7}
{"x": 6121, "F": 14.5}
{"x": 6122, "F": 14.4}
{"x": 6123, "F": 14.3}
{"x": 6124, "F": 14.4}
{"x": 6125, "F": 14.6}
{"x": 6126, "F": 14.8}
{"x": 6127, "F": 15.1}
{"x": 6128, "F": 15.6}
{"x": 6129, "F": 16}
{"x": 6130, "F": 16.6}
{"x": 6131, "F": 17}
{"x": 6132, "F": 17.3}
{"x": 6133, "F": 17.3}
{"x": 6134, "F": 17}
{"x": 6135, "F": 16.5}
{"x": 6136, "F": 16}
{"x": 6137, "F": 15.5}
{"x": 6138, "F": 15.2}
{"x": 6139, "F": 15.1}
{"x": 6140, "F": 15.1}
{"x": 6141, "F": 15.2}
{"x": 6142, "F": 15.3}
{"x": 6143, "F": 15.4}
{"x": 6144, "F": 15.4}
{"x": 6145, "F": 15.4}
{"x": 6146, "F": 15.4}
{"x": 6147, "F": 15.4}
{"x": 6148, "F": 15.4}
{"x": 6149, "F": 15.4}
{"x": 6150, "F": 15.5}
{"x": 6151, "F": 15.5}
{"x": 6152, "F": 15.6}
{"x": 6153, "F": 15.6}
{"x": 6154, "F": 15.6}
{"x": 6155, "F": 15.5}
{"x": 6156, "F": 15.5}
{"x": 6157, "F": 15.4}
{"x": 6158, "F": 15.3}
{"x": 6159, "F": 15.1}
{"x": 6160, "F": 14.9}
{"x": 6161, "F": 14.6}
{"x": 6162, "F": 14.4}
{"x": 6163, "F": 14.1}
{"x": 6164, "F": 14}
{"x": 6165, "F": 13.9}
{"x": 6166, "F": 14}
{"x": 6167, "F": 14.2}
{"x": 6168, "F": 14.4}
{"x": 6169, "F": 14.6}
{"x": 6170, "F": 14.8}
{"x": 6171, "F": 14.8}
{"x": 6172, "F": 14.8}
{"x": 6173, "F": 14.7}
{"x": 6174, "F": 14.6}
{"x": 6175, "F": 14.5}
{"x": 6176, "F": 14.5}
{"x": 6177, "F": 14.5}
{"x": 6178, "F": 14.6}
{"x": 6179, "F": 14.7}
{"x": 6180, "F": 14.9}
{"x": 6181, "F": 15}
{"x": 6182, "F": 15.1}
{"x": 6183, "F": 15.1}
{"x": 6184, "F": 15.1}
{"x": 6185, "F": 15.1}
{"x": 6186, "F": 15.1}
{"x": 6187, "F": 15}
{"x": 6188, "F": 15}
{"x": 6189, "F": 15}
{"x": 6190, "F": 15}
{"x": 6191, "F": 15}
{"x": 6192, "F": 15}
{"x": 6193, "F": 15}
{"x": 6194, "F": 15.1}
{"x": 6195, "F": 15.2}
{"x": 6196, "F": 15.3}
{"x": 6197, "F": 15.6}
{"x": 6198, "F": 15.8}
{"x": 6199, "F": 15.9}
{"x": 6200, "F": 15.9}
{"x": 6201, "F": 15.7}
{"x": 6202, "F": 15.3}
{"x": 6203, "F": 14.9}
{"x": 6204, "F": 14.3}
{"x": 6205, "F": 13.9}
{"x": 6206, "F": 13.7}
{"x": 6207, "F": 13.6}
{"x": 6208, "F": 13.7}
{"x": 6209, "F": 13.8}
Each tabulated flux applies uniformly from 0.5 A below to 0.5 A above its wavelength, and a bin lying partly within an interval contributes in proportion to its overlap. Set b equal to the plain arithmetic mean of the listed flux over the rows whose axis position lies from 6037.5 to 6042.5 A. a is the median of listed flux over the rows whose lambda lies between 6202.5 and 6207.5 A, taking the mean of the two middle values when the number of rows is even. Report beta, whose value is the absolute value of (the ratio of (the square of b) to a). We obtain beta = 16.5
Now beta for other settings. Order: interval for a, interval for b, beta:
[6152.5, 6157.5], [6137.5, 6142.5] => 14.9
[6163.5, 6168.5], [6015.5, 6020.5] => 16.5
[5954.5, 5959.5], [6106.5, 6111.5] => 15.2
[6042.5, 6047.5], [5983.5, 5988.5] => 13.8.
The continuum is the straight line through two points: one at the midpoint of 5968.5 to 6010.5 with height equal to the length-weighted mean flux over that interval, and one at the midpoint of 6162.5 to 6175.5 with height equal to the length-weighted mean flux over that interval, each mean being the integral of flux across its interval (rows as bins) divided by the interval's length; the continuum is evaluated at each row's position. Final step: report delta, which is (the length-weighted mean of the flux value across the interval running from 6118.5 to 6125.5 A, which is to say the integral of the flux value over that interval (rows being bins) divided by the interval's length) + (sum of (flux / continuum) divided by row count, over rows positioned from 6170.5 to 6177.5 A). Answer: 15.57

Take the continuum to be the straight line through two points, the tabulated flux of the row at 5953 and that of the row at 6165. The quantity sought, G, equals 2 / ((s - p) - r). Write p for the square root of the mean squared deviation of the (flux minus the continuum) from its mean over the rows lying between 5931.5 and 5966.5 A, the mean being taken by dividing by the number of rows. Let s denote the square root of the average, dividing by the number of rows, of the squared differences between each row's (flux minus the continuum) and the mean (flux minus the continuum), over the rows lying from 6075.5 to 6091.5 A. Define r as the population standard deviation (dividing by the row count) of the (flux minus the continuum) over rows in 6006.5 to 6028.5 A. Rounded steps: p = 0.6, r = 0.41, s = 0.60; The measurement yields -4.6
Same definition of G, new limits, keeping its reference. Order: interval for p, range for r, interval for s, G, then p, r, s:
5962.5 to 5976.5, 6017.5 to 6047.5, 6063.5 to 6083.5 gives -3.4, 0.7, 0.33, 0.47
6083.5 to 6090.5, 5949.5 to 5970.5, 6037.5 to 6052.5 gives -5.4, 0.2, 0.70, 0.49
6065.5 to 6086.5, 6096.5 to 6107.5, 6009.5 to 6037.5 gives -4.1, 0.6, 0.27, 0.37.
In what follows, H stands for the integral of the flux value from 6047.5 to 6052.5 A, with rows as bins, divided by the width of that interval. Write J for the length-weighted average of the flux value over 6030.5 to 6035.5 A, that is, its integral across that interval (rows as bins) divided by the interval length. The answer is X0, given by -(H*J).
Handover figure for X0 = -257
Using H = 16.2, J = 15.8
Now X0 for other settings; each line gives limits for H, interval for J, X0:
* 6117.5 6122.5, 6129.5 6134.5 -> -251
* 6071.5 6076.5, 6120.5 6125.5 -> -234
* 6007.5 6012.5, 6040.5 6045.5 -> -248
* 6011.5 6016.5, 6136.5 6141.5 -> -240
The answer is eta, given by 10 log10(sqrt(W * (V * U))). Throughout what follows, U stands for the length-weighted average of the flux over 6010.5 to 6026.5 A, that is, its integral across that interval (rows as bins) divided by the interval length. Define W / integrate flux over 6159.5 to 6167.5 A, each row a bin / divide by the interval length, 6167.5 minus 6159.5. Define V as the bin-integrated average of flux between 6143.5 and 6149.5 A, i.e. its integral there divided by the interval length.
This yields 17.6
